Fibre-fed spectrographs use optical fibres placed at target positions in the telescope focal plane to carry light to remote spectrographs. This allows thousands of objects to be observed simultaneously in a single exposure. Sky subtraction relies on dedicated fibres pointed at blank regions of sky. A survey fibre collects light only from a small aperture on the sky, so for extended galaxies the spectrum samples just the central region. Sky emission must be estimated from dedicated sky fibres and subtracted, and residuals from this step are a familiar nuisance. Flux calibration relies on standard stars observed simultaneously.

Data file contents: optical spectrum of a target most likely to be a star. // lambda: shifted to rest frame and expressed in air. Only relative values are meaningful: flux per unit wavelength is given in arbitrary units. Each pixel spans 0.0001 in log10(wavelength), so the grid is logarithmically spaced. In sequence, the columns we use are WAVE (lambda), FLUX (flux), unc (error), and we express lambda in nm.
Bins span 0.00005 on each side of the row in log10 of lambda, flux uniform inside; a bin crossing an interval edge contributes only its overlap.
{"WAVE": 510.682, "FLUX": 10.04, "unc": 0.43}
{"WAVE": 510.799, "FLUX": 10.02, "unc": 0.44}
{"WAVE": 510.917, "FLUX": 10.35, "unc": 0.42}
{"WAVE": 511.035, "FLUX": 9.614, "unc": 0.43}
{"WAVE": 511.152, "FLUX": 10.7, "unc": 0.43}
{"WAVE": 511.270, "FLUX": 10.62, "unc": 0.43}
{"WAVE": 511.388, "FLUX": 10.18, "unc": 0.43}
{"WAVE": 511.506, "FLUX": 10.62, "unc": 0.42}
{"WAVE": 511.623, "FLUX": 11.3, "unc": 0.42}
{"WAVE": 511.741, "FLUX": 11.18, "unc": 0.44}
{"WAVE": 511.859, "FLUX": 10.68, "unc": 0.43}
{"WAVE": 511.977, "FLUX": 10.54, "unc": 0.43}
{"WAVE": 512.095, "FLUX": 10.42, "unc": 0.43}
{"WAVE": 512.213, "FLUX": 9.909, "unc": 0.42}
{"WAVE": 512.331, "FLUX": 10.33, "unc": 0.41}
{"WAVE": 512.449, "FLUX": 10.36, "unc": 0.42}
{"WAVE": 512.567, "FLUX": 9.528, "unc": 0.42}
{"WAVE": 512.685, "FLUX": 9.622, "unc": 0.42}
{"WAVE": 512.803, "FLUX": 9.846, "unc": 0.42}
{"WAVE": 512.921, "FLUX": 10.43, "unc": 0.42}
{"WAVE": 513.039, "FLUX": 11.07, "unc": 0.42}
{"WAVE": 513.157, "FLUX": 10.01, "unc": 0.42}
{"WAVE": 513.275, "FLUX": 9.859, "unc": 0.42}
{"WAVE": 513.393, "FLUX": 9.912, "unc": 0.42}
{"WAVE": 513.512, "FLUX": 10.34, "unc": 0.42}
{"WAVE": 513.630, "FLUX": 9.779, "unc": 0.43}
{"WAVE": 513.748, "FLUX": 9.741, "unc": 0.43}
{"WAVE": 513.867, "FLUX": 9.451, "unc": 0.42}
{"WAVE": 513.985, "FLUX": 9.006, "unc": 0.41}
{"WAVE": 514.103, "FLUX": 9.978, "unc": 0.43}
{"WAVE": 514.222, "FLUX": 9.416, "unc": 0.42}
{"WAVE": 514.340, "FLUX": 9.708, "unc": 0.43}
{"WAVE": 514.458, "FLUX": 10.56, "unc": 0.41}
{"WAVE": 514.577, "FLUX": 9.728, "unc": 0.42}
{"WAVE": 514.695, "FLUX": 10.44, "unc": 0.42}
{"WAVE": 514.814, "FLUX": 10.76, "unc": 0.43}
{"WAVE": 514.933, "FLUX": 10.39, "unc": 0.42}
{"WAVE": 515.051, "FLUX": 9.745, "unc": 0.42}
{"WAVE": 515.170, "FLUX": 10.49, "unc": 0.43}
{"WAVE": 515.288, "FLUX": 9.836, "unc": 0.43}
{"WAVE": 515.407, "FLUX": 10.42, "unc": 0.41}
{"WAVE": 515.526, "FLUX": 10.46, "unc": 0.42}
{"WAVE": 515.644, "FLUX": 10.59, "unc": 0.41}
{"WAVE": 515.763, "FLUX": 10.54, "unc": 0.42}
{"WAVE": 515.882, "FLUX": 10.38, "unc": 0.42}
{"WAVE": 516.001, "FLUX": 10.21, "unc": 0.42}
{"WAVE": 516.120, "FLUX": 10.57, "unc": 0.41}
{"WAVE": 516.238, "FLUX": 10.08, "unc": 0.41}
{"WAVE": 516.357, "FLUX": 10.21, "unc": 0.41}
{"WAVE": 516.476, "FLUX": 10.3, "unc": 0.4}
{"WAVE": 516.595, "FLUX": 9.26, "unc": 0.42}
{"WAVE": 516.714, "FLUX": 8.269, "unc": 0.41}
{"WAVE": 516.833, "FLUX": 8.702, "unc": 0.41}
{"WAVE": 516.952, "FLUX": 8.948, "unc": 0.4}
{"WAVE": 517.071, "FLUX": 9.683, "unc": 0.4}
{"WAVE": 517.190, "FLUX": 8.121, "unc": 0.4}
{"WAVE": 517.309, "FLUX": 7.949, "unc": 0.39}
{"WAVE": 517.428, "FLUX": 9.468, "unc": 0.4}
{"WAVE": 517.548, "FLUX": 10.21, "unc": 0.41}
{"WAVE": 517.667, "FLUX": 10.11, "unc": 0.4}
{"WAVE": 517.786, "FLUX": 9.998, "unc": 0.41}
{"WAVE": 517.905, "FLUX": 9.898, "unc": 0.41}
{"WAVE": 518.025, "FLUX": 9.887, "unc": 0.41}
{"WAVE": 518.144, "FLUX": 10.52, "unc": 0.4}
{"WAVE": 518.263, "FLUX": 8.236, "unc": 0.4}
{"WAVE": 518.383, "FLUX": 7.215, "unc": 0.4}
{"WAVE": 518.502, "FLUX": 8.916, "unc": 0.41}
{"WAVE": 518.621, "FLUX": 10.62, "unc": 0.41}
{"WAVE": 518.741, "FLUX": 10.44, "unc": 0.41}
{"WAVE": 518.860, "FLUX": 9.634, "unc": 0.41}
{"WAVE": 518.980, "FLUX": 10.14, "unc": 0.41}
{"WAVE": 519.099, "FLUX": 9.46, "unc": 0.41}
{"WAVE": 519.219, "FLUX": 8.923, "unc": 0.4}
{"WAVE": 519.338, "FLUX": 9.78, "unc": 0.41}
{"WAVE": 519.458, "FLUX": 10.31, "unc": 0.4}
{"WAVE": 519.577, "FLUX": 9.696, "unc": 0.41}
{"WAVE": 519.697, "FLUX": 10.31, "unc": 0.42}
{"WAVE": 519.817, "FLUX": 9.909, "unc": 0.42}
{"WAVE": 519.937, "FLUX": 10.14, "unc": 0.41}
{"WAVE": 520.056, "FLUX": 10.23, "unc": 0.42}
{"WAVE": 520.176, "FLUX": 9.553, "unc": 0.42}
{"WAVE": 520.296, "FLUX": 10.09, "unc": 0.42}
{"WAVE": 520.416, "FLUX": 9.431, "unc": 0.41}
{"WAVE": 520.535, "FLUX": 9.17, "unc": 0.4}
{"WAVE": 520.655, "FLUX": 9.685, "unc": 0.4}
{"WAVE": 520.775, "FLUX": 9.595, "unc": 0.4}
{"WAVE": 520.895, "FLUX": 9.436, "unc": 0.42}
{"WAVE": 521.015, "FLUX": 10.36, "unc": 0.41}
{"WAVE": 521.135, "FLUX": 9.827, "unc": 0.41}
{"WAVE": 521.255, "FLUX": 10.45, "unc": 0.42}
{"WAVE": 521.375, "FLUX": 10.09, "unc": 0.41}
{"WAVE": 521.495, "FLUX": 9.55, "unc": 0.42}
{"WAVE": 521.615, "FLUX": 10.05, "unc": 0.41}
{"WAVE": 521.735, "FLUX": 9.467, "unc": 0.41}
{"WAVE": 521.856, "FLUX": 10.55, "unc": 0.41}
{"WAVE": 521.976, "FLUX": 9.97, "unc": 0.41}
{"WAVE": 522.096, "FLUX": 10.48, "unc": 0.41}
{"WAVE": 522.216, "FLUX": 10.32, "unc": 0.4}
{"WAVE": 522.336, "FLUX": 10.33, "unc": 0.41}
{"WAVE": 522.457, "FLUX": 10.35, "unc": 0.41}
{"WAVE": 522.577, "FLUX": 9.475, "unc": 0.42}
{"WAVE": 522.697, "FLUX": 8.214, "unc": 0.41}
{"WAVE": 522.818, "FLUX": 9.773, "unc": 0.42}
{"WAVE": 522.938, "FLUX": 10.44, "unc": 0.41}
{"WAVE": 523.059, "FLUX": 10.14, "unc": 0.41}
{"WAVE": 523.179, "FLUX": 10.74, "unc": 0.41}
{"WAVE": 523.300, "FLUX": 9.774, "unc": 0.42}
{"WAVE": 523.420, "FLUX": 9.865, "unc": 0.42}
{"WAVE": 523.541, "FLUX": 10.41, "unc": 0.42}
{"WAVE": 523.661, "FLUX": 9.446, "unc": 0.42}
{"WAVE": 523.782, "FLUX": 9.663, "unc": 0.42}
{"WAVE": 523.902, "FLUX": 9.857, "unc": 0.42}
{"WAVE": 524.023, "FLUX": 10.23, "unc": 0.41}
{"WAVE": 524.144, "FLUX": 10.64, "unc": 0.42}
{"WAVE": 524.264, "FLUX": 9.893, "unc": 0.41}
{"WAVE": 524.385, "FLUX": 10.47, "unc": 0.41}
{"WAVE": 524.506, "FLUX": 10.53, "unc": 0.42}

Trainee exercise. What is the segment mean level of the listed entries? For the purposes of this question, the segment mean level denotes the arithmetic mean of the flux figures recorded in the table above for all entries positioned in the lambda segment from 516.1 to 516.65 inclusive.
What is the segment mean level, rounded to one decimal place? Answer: 10.1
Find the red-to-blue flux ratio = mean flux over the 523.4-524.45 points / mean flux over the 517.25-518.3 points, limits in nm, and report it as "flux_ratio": 1.05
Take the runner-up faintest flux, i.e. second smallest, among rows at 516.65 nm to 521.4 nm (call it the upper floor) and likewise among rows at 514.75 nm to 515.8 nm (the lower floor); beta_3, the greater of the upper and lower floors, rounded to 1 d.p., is 9.8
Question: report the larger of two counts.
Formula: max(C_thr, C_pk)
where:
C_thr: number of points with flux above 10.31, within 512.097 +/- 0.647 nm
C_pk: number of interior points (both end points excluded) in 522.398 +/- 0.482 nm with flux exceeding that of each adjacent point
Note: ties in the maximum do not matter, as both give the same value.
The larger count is 8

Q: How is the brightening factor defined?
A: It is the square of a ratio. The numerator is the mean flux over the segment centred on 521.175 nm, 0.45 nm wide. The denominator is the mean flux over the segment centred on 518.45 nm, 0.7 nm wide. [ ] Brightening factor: 1.2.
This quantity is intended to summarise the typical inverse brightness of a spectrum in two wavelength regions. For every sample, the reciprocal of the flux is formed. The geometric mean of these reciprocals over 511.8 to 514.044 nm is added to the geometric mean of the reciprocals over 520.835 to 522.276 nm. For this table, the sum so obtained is 0.199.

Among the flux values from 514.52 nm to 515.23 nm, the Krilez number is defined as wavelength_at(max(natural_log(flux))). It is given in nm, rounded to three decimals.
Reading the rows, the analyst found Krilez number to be 514.814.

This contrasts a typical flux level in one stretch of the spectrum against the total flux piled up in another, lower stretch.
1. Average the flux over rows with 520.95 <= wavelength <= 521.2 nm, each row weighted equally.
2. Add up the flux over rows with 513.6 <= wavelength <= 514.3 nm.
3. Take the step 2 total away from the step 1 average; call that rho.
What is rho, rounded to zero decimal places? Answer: -47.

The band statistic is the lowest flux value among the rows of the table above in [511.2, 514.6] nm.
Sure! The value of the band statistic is 9.006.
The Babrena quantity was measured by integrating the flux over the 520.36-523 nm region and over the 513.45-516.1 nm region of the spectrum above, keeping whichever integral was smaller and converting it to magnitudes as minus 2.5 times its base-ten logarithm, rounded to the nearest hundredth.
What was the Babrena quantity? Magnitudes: -3.54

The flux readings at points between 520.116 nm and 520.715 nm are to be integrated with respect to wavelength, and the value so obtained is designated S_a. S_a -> 5.743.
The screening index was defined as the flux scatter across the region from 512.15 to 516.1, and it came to 0.45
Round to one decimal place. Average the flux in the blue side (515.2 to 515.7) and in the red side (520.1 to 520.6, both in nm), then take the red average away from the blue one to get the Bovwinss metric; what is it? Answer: 0.8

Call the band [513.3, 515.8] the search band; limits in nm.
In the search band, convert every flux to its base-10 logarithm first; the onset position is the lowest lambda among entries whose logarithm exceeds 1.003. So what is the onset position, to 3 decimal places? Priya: 513.512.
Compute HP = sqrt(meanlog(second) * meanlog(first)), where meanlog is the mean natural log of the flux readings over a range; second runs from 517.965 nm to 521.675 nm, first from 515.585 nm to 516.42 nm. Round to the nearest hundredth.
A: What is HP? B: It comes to 2.31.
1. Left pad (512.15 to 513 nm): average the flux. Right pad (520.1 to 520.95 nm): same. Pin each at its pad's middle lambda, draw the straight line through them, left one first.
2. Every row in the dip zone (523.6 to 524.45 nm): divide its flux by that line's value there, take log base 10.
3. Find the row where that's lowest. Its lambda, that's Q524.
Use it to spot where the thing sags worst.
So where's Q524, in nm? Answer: 523.661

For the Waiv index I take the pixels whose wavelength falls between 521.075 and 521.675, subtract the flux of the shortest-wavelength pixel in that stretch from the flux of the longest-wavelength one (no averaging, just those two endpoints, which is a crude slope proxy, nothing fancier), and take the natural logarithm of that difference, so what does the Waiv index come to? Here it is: -1.5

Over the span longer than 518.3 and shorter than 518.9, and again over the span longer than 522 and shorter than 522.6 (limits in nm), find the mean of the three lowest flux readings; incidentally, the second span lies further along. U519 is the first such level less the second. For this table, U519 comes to -1.5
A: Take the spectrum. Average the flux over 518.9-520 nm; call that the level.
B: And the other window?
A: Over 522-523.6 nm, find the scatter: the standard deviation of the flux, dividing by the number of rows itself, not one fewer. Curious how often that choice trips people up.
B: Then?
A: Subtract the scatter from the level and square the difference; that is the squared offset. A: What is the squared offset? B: 85.1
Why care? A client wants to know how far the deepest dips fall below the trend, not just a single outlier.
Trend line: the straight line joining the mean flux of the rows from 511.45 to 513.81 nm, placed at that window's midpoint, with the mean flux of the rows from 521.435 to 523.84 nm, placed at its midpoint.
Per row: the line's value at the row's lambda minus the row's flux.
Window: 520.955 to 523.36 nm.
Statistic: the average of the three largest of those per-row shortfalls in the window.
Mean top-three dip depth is 0.9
